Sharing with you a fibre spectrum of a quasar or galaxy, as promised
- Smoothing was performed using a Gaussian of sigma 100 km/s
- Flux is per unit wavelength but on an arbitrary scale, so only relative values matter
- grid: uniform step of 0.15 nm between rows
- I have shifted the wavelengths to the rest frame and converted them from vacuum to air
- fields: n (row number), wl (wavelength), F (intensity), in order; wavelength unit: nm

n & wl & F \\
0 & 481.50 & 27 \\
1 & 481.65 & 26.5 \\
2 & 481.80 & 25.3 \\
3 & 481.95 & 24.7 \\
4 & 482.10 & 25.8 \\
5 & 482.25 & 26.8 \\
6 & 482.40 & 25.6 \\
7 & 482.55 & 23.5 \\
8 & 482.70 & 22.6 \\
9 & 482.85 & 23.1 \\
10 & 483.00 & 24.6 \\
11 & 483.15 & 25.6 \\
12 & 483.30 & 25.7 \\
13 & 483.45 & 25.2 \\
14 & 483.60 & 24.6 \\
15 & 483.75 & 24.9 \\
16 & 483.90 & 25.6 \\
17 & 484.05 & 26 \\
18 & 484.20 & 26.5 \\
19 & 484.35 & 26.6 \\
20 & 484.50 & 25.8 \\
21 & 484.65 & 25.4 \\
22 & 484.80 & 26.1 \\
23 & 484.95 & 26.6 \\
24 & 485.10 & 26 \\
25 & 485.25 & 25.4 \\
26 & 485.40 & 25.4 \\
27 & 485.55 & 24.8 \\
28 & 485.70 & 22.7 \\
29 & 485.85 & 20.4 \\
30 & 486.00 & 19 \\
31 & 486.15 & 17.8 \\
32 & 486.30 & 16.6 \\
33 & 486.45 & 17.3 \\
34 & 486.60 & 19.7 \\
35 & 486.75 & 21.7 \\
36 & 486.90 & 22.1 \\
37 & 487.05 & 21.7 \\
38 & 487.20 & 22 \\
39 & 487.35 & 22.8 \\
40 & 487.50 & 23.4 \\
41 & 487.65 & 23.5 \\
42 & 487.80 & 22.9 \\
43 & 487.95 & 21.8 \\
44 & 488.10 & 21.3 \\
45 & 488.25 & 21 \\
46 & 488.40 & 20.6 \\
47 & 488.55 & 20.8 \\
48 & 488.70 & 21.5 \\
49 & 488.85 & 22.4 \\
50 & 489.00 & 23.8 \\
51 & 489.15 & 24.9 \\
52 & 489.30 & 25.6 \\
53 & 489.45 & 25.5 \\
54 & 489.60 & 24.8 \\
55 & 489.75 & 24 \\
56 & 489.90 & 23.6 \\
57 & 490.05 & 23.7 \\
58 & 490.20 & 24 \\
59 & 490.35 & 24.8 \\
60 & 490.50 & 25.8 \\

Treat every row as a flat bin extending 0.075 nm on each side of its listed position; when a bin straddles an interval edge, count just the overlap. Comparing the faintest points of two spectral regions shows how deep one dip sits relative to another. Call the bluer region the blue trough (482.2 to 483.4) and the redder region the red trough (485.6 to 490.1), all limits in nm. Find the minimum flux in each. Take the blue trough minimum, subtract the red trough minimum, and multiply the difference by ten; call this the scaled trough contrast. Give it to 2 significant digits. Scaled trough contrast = 60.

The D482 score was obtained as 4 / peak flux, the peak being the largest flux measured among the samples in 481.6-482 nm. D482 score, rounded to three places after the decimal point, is 0.151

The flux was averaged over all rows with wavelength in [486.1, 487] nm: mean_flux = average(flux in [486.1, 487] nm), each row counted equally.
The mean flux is 19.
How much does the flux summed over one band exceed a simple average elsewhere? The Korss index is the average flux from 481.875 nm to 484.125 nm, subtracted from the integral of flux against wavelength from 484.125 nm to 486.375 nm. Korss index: 28.3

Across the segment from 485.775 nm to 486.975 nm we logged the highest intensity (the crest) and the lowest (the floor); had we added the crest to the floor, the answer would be 38.7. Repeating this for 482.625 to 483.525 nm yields 48.3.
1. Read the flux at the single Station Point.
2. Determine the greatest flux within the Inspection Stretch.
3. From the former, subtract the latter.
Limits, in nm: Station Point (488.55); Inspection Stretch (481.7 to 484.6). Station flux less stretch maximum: -6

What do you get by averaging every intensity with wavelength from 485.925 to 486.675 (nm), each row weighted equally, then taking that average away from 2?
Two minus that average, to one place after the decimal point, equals -16.1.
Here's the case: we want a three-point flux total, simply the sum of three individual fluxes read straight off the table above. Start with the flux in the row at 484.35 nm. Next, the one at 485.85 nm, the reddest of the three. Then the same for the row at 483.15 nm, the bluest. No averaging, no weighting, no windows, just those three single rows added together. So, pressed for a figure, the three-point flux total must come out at 73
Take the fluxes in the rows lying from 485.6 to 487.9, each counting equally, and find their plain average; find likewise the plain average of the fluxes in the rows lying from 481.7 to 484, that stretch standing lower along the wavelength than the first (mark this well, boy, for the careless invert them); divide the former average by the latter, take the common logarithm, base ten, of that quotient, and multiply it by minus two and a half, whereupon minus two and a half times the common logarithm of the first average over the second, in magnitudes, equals 0.19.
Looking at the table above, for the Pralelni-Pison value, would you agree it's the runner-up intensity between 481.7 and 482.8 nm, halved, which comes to 12.9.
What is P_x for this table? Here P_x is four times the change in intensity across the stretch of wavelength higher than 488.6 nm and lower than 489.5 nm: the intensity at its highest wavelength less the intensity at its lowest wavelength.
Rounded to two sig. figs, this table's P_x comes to 16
